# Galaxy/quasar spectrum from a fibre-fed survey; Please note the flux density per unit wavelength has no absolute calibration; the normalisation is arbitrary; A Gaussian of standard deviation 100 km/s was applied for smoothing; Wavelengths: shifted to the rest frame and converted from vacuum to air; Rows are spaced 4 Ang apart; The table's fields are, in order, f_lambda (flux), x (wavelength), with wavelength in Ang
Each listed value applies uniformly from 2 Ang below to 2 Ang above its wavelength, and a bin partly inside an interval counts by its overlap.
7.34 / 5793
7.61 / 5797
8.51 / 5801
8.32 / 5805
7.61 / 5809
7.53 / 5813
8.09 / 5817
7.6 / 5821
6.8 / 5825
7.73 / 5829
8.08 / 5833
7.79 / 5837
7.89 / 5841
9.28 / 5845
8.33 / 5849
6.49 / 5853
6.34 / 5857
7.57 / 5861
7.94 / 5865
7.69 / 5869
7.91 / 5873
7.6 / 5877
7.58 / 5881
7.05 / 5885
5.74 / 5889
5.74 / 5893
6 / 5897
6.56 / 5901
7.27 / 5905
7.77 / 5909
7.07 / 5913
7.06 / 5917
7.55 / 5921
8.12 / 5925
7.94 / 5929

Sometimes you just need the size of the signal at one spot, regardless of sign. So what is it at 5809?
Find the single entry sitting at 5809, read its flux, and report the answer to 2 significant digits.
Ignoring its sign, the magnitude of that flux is 7.6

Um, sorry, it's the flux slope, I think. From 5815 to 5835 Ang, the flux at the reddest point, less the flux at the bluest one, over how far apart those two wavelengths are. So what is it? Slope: -0.001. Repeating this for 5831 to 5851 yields 0.016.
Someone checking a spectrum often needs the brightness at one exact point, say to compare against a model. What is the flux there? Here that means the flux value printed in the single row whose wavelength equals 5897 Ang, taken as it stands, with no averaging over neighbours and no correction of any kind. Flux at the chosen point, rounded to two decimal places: 6.00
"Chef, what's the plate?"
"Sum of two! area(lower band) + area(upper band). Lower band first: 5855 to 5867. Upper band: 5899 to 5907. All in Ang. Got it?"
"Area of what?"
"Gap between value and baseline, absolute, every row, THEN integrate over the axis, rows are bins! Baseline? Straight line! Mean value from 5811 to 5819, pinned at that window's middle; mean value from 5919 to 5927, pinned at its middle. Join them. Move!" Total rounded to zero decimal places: 15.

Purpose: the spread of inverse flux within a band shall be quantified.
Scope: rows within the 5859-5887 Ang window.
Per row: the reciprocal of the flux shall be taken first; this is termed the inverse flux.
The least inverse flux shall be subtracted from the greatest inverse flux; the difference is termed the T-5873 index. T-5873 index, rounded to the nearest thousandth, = 0.016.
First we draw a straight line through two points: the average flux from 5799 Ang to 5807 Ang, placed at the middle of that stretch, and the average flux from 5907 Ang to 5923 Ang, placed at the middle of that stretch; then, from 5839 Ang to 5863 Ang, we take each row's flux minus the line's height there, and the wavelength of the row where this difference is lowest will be 5857 Ang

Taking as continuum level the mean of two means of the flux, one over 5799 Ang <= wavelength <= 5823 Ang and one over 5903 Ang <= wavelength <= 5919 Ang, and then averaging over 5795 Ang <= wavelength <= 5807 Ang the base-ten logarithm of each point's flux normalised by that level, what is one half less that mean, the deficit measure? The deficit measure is 0.471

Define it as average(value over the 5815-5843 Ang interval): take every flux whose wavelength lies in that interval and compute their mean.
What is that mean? 7.71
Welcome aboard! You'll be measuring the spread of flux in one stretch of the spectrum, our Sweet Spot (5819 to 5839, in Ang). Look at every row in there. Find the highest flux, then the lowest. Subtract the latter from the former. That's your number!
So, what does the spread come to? 1.3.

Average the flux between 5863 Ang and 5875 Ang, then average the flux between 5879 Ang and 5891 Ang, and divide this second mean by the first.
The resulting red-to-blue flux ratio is 0.87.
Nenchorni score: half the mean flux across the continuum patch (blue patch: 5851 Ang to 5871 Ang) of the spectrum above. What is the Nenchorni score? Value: 3.60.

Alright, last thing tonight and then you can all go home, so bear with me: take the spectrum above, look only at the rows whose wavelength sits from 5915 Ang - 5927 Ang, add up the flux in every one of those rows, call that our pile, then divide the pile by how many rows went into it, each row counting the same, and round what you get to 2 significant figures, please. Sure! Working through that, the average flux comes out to 7.6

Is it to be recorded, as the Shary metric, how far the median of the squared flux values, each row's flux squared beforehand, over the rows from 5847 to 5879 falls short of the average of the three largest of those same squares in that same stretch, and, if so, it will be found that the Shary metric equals 6.6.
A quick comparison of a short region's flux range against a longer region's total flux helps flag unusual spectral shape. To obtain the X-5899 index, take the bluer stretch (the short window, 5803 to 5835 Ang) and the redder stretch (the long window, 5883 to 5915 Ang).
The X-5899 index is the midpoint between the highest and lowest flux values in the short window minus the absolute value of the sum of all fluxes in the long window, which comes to -46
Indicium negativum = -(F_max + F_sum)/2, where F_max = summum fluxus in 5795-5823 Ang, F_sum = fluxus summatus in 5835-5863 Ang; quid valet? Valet -31.1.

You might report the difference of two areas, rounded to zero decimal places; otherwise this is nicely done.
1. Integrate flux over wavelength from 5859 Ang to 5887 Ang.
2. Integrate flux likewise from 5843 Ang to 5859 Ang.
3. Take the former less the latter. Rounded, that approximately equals 92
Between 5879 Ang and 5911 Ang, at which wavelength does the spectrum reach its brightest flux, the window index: 5909 Ang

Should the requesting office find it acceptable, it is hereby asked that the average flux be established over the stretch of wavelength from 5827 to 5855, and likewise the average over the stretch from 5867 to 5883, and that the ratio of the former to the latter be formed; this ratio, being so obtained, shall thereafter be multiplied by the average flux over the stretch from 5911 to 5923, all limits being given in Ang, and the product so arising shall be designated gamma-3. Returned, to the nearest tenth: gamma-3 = 7.5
